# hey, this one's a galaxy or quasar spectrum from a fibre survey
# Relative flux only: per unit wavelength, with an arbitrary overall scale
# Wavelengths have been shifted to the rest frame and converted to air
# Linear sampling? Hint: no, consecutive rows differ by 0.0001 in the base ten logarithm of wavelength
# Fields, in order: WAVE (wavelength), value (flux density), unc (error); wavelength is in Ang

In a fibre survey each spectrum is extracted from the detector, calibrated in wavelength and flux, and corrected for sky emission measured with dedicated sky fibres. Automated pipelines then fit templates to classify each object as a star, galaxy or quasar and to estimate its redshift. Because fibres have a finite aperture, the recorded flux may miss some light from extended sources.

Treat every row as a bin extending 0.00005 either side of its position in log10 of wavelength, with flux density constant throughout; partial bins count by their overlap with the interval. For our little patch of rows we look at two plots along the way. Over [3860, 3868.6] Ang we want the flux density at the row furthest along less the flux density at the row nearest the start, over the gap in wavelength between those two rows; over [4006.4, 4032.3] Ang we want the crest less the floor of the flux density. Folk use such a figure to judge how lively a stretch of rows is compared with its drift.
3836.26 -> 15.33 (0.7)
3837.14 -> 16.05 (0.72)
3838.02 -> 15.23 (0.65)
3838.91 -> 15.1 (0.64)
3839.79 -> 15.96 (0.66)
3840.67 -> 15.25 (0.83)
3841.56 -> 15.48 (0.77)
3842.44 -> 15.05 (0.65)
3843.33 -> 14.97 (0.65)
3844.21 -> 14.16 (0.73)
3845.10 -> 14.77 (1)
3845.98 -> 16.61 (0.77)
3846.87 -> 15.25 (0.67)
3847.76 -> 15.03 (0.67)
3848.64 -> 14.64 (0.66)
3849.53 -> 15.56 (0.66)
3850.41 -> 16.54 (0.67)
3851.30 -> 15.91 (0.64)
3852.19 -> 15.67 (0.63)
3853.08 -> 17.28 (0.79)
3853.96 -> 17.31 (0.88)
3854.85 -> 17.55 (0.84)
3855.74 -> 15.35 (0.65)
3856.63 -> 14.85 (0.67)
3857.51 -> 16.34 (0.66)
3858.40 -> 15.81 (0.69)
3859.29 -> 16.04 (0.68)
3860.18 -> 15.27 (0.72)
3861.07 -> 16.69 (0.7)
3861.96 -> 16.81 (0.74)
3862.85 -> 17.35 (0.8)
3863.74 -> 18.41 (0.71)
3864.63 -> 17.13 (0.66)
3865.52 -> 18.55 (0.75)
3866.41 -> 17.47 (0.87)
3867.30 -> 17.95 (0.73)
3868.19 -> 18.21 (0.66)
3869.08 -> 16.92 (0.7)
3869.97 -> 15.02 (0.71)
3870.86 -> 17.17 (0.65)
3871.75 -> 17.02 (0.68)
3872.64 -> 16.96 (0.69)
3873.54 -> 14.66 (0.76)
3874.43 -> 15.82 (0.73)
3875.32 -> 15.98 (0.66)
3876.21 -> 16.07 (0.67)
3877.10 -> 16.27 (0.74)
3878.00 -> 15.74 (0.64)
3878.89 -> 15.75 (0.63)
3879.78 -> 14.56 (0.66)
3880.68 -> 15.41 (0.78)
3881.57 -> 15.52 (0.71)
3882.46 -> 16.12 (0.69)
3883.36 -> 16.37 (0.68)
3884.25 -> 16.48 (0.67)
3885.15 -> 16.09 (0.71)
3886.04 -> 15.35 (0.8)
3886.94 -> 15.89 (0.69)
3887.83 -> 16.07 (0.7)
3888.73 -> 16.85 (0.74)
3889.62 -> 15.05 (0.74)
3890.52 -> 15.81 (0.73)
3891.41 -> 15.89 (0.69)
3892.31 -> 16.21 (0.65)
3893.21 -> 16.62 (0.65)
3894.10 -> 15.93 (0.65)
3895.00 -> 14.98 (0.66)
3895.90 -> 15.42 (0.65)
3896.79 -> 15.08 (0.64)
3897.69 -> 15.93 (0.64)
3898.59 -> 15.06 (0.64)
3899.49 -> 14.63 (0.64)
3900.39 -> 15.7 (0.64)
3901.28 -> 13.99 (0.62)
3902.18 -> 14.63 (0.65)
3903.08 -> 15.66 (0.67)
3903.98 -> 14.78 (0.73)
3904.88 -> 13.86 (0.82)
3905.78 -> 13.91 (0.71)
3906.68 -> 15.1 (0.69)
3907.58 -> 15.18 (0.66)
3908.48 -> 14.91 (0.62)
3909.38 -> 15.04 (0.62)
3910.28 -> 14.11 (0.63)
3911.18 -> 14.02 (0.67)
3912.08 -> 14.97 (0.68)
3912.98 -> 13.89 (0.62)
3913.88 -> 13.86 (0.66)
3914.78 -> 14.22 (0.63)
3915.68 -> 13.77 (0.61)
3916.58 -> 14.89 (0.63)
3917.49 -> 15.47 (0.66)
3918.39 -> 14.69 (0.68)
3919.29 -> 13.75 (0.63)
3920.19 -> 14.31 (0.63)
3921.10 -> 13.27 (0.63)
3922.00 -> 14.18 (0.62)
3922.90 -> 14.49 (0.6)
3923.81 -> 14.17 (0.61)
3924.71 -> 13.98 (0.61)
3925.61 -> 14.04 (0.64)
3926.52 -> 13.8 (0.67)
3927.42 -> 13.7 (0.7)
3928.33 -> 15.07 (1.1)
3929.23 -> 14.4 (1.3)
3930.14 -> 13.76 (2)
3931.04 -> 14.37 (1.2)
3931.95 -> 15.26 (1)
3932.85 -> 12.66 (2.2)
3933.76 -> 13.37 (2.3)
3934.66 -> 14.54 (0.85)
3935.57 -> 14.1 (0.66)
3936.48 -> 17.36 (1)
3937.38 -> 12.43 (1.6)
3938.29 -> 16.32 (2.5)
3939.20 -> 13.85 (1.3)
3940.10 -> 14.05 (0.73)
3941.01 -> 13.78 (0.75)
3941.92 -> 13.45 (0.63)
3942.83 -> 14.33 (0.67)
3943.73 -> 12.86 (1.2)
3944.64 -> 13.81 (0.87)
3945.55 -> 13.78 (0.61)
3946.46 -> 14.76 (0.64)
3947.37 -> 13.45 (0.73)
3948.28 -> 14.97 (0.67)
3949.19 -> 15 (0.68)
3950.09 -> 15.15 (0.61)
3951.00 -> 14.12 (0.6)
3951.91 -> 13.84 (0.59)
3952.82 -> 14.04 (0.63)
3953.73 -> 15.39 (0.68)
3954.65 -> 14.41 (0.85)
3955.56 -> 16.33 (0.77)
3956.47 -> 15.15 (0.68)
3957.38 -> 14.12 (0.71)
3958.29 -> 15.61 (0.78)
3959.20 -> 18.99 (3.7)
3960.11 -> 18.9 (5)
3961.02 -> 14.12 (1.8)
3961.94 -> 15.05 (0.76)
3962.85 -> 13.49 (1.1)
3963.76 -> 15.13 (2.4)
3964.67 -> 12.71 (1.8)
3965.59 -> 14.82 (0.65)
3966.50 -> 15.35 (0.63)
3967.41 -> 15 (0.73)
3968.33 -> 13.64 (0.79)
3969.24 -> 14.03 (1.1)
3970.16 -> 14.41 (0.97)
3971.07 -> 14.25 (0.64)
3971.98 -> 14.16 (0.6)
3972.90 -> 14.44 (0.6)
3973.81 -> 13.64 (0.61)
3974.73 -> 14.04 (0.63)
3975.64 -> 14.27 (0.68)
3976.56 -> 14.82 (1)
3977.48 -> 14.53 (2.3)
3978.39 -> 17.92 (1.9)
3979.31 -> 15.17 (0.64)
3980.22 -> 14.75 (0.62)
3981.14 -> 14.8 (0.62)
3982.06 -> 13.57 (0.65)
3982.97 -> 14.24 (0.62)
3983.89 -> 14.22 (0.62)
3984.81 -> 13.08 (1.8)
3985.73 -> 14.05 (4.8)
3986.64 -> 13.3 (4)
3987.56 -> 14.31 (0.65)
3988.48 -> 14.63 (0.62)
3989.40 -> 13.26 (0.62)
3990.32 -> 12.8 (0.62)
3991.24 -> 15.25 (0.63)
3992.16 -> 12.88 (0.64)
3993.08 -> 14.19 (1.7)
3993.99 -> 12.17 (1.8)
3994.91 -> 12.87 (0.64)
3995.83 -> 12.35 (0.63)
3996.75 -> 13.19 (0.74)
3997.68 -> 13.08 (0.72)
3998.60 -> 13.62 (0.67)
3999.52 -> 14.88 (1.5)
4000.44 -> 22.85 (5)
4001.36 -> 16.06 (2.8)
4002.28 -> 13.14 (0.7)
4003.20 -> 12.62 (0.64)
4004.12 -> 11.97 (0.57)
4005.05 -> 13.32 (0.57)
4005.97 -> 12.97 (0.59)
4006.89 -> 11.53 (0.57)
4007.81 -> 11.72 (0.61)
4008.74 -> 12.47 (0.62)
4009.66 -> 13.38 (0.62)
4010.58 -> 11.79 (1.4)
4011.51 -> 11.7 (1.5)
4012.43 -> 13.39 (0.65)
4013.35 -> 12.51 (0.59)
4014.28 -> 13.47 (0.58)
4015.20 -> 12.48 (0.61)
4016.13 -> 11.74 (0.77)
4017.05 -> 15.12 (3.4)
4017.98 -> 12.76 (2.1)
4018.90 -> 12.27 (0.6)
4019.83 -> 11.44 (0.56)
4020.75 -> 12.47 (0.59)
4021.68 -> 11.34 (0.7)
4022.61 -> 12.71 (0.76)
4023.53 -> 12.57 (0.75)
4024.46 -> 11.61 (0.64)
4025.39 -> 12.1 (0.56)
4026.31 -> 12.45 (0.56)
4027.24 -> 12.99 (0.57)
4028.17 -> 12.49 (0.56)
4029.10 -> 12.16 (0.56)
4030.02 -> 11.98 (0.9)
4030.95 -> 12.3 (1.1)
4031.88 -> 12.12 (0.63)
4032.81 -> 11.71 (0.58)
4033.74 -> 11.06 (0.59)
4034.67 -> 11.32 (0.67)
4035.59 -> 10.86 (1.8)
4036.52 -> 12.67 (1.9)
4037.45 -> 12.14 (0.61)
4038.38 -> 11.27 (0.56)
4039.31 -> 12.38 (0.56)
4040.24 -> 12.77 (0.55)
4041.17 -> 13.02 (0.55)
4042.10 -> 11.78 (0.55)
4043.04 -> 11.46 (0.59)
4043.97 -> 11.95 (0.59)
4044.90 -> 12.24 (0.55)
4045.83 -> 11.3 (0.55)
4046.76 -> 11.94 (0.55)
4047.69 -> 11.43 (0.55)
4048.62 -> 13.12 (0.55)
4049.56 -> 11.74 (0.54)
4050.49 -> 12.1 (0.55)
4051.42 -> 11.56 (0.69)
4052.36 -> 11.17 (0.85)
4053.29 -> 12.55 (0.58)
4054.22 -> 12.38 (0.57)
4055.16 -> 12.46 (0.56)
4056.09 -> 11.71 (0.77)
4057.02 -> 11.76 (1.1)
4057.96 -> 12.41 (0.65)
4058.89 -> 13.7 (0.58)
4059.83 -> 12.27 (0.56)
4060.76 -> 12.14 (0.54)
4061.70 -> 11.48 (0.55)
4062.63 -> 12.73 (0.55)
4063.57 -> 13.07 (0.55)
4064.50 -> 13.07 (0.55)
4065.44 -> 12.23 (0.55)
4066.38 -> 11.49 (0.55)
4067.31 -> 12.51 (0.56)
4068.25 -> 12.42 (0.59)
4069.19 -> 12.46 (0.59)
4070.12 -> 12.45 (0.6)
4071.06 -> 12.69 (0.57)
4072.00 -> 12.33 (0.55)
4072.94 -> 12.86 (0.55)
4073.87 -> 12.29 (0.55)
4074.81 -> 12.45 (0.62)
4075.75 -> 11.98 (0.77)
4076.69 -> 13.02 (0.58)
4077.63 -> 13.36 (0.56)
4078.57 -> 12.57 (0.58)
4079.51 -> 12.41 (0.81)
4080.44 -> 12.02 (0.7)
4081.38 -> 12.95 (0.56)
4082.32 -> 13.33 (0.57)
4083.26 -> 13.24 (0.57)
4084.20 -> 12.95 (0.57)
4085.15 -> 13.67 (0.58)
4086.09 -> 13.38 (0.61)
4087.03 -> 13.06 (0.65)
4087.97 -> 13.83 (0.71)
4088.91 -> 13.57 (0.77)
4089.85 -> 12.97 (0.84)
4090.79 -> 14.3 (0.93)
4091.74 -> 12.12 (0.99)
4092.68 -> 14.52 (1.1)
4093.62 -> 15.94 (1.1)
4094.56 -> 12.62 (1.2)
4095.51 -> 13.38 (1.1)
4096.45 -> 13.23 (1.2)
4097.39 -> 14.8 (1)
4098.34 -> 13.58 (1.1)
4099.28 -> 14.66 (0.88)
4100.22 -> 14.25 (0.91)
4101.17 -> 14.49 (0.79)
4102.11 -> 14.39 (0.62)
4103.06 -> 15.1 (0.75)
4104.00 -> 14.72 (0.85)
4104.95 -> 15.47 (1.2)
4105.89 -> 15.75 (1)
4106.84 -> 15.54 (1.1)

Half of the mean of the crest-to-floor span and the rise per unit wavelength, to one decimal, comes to 1.0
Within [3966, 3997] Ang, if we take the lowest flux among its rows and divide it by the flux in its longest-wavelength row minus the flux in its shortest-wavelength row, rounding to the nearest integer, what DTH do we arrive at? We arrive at -6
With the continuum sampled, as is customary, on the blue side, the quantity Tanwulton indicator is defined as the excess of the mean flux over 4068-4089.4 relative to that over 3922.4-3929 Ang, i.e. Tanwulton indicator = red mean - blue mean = -1.34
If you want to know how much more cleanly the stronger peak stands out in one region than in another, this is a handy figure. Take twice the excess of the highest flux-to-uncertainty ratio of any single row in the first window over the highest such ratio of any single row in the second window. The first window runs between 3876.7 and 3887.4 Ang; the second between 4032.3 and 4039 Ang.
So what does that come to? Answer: 10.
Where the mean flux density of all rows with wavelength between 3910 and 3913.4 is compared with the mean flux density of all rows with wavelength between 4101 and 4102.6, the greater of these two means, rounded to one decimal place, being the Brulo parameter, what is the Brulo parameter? 14.4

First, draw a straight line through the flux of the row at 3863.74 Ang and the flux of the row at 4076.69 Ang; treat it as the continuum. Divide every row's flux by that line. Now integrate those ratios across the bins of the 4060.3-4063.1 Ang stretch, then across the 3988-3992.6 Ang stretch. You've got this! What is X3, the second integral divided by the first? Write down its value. 1.64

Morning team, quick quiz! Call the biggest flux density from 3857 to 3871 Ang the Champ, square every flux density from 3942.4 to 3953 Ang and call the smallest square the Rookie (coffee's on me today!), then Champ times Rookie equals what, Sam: 3068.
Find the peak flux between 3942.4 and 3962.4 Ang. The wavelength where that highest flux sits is 3959.20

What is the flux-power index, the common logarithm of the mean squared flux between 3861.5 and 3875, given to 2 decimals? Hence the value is 2.46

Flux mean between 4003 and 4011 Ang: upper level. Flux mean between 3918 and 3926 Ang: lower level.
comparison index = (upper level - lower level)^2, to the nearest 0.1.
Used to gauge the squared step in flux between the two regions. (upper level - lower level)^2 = 2.8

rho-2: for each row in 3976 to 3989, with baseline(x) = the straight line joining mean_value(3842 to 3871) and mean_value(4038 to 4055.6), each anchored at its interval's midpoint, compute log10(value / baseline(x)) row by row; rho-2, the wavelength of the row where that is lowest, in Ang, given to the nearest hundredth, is 3984.81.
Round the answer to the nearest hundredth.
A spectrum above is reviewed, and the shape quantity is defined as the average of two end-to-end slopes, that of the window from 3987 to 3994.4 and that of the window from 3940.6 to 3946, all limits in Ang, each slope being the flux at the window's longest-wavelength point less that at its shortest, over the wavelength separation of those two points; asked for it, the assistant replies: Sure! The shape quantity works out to -0.17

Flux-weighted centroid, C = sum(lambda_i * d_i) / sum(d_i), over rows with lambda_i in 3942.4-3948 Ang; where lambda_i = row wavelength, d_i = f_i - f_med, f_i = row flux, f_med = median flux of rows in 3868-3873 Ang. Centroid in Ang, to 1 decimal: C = 3945.1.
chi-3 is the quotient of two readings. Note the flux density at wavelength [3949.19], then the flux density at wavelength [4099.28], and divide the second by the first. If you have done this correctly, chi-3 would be 0.98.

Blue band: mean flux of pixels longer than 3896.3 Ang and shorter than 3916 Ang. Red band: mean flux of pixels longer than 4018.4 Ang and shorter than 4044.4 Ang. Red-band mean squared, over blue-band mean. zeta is 9.9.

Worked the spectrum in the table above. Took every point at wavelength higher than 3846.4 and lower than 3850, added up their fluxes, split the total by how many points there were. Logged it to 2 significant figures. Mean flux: 15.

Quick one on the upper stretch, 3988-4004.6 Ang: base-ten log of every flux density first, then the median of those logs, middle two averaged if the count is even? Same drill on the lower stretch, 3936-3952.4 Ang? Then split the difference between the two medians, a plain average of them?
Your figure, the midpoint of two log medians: 1.13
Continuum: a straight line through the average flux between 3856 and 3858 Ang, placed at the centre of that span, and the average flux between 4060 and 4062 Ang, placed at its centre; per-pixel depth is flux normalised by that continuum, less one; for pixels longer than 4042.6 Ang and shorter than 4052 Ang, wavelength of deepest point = 4045.83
